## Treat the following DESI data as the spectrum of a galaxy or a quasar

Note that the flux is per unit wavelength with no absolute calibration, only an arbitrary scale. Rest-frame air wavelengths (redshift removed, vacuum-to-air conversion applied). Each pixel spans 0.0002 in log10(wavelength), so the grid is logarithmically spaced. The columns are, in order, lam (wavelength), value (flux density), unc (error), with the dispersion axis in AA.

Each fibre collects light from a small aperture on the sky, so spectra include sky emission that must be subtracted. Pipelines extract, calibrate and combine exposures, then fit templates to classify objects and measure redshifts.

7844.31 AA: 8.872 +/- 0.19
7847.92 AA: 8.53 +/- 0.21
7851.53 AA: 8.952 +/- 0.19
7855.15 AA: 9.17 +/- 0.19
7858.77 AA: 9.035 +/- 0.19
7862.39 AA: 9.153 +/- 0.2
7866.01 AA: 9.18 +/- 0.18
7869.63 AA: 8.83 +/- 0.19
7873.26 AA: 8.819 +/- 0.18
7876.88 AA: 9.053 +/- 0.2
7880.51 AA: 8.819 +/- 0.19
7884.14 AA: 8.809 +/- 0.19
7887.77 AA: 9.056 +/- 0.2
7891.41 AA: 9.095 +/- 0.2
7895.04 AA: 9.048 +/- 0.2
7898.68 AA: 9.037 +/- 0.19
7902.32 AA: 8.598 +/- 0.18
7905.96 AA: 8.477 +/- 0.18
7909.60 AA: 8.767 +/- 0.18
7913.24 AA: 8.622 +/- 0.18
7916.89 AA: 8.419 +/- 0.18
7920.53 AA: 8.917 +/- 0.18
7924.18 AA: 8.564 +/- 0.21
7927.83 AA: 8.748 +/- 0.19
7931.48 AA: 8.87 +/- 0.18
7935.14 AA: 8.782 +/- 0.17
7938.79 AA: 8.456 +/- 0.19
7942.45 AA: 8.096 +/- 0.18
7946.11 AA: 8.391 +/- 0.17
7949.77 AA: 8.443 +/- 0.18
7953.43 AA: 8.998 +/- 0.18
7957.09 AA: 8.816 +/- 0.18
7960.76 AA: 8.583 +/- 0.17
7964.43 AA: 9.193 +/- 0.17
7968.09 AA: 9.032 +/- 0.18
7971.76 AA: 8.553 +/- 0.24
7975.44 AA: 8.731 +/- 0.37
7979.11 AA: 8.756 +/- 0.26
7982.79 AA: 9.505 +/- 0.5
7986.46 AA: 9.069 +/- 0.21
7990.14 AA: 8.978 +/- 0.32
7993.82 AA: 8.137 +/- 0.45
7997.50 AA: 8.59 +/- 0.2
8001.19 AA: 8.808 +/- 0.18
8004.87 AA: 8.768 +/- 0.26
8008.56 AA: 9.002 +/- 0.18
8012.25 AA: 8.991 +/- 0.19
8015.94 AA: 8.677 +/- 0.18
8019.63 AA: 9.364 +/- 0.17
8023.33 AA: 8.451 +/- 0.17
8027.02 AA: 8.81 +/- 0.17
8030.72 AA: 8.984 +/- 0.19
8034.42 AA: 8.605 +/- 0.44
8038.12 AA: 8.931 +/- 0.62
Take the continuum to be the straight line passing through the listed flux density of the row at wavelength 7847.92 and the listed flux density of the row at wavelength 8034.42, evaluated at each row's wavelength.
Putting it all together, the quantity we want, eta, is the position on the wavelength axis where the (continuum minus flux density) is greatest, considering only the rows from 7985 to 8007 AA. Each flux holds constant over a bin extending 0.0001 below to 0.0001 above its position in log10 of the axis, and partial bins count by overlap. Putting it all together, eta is 7993.82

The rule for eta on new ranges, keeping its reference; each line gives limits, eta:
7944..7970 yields 7946.11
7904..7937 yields 7916.89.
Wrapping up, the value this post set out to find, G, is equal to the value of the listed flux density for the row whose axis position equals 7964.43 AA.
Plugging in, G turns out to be 9.193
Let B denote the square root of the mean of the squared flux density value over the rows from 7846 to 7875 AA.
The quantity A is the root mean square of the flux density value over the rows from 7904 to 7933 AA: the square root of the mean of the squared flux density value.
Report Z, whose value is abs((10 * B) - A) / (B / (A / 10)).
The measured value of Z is 7.83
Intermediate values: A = 8.67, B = 8.96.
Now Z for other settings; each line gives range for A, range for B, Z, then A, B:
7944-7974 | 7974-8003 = 7.89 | 8.76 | 8.83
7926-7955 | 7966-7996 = 7.77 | 8.60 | 8.85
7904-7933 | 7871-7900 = 7.84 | 8.67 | 8.97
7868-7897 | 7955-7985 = 8.04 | 8.94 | 8.90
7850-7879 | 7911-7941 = 8.09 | 9.03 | 8.67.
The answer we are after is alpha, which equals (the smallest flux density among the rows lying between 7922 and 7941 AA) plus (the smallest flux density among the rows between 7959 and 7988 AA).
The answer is 17.01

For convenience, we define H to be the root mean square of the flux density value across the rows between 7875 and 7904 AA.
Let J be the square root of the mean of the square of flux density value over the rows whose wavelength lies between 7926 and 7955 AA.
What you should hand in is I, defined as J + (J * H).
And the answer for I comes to 85.5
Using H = 8.94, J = 8.60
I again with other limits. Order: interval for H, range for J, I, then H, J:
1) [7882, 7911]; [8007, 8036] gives 87.4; 8.86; 8.86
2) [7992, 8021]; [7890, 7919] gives 85.8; 8.80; 8.76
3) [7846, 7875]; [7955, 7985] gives 88.7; 8.96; 8.90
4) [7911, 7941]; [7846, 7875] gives 86.7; 8.67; 8.96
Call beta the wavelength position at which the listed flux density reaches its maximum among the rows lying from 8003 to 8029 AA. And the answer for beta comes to 8019.63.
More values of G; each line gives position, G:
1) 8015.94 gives 8.677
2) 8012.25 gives 8.991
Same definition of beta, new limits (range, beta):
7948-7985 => 7982.79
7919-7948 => 7920.53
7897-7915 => 7898.68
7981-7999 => 7982.79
